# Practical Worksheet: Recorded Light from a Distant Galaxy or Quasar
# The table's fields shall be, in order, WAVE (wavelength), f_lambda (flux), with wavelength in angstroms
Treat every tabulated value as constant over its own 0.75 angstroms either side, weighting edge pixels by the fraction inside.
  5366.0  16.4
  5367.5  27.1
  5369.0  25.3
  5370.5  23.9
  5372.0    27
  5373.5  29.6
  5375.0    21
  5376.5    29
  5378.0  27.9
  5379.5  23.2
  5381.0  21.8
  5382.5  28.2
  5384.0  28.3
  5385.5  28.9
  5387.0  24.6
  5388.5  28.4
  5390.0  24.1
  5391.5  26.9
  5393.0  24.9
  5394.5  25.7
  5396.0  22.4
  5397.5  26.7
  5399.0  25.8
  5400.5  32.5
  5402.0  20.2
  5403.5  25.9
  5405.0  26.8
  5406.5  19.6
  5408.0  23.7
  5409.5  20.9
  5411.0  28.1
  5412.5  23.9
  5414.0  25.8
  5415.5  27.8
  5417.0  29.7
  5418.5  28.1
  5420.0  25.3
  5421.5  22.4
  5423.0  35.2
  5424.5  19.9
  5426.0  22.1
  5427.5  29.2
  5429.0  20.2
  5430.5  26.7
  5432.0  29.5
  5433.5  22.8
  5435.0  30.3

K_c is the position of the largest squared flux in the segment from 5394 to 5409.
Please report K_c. 5400.5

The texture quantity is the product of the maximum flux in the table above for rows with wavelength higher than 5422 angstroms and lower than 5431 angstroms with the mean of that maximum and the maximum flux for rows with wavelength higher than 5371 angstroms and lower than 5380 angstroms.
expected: 1140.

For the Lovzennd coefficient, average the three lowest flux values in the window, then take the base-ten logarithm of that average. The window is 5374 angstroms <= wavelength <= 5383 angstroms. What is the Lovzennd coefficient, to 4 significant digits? 1.342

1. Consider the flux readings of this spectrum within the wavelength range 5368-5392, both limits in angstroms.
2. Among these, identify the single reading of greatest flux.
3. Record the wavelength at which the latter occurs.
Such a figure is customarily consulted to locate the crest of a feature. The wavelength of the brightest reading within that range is 5373.5 angstroms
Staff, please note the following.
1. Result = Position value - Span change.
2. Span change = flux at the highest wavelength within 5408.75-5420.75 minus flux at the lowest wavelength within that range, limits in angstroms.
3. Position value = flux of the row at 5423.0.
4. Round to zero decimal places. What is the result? 31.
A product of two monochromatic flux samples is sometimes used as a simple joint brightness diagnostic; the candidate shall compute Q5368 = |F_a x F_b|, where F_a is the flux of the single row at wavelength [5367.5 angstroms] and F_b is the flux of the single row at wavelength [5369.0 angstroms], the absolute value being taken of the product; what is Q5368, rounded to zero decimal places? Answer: 686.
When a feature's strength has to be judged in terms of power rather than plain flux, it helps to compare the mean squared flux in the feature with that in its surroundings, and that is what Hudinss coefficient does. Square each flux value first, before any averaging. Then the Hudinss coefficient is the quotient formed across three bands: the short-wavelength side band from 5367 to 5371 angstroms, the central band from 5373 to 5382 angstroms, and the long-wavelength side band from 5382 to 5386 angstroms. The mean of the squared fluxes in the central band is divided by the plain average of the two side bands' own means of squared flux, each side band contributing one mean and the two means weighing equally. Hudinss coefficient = 0.90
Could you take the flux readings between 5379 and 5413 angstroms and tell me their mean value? 25.3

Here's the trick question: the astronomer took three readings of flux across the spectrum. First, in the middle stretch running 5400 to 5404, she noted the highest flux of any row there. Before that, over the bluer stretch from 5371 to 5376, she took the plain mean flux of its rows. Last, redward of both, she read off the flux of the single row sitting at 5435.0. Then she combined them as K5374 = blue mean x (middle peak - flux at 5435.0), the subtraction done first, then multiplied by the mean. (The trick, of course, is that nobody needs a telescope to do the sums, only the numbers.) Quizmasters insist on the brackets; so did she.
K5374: 57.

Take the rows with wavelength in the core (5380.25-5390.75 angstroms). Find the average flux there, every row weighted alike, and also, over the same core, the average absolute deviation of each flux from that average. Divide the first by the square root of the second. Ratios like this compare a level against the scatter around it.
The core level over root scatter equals 16.9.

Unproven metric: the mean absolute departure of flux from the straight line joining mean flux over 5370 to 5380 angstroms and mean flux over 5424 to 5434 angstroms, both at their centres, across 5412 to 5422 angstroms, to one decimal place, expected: 2.3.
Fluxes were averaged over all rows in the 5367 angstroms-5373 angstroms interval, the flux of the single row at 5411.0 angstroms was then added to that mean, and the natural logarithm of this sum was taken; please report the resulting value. 3.99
